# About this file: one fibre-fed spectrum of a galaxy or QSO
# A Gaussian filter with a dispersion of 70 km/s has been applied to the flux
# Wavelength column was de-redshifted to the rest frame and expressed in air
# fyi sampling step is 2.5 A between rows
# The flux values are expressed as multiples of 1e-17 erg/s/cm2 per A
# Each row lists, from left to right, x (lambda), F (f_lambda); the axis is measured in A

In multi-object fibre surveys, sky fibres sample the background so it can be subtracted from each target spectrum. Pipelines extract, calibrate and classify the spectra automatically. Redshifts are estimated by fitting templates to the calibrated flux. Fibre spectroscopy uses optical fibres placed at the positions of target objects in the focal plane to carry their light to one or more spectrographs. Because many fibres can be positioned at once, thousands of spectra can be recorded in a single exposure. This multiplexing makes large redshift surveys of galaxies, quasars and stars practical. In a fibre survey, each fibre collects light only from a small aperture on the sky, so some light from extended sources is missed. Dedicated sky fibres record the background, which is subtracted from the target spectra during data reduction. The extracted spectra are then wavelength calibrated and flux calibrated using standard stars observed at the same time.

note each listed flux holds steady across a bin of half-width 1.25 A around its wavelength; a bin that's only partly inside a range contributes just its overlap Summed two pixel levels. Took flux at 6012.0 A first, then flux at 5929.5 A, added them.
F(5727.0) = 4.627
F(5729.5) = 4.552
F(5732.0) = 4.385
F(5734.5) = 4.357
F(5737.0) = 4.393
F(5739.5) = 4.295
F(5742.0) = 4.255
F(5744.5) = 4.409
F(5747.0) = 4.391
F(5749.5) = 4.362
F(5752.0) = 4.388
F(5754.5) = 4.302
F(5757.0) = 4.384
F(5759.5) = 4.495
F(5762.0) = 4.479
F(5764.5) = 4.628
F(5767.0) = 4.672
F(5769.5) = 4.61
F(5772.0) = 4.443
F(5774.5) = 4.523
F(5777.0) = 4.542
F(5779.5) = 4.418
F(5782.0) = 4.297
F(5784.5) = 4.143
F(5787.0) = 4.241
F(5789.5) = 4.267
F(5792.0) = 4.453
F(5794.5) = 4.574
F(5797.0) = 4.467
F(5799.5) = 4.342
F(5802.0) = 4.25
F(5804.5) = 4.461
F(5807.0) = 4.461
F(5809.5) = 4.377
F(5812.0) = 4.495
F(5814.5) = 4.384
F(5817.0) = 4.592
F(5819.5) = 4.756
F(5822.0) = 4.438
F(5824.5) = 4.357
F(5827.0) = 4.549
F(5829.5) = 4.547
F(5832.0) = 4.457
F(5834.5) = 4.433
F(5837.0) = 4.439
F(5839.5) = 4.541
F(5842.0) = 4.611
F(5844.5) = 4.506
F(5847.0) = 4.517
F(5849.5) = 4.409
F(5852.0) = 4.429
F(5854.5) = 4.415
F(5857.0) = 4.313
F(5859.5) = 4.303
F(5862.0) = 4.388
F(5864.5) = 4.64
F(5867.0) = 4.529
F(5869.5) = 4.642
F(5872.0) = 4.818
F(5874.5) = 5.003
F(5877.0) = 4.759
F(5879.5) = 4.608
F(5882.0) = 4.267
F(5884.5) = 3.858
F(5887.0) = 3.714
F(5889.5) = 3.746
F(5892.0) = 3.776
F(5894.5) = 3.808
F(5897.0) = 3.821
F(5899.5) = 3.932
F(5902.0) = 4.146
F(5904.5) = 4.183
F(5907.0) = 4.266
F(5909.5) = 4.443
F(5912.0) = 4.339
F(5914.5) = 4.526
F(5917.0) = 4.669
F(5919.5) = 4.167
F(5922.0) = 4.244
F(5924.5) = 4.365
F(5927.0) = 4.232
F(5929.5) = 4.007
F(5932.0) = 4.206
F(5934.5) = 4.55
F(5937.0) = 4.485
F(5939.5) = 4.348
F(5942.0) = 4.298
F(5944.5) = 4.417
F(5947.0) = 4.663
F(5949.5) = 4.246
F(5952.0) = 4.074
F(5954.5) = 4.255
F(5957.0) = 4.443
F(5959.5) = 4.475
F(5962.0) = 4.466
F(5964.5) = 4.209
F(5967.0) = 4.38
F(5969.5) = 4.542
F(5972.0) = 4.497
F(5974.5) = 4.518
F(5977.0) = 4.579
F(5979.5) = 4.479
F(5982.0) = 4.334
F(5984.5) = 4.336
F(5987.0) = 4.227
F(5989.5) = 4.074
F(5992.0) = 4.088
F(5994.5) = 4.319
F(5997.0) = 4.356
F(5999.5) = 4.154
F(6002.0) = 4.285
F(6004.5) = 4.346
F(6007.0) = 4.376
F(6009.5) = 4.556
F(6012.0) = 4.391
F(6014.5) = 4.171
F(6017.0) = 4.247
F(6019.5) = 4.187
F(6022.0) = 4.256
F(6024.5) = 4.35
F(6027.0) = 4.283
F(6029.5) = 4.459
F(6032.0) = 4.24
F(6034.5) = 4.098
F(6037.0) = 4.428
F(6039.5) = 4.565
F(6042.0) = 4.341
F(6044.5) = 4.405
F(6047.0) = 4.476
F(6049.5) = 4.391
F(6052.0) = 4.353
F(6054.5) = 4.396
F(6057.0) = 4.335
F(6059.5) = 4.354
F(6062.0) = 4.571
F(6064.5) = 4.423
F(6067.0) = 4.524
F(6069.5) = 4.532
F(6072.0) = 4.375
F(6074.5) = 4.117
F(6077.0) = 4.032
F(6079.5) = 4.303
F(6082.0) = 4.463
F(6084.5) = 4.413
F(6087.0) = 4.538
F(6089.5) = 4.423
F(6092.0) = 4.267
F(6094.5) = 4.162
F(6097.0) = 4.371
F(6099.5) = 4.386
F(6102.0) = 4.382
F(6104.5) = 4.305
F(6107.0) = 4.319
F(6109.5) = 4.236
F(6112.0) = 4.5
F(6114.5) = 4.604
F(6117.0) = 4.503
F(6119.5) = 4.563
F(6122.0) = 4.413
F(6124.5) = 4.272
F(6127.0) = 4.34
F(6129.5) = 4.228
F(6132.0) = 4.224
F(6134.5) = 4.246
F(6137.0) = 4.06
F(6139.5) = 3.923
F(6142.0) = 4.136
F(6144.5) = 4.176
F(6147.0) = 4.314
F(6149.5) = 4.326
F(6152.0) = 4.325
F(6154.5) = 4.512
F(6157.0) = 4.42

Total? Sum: 8.4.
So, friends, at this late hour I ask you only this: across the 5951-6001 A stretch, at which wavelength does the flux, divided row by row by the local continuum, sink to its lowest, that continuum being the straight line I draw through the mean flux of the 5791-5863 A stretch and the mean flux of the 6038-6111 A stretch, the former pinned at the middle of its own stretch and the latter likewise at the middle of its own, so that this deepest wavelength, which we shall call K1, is 5952.0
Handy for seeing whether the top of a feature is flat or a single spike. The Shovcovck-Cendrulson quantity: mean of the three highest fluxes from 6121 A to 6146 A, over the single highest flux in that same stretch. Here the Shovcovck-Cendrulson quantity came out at 0.984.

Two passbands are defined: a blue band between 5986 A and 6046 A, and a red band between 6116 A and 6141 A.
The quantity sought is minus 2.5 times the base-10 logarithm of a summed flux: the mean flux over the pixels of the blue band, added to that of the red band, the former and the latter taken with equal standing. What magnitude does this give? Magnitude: -2.33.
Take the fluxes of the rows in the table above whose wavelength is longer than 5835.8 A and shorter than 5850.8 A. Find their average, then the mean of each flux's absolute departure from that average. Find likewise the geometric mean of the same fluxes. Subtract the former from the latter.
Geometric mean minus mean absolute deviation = 4.45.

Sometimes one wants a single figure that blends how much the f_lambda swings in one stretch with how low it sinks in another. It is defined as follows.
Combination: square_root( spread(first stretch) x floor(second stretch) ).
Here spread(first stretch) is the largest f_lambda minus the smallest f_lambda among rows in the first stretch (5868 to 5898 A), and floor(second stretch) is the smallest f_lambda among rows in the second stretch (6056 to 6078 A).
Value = 2.3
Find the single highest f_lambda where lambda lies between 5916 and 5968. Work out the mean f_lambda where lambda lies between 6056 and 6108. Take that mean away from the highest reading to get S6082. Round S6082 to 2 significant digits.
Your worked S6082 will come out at 0.31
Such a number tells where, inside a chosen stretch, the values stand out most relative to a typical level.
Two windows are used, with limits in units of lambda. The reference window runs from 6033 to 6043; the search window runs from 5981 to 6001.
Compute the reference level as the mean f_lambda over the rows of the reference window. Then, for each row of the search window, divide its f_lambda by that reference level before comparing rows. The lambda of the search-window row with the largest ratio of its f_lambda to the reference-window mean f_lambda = 5997.0 A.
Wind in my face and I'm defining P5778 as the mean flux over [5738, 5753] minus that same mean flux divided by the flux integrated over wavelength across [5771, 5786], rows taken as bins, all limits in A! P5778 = 4.28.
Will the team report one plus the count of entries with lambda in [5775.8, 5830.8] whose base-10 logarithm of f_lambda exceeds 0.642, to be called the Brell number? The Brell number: 14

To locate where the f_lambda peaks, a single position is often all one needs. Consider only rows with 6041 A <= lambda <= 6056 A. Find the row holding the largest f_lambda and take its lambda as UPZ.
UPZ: 6047.0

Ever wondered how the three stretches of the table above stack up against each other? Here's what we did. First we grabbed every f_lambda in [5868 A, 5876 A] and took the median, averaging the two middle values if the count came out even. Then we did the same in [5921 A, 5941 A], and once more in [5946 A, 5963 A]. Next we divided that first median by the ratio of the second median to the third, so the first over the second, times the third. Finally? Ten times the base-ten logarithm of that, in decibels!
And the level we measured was 7.0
